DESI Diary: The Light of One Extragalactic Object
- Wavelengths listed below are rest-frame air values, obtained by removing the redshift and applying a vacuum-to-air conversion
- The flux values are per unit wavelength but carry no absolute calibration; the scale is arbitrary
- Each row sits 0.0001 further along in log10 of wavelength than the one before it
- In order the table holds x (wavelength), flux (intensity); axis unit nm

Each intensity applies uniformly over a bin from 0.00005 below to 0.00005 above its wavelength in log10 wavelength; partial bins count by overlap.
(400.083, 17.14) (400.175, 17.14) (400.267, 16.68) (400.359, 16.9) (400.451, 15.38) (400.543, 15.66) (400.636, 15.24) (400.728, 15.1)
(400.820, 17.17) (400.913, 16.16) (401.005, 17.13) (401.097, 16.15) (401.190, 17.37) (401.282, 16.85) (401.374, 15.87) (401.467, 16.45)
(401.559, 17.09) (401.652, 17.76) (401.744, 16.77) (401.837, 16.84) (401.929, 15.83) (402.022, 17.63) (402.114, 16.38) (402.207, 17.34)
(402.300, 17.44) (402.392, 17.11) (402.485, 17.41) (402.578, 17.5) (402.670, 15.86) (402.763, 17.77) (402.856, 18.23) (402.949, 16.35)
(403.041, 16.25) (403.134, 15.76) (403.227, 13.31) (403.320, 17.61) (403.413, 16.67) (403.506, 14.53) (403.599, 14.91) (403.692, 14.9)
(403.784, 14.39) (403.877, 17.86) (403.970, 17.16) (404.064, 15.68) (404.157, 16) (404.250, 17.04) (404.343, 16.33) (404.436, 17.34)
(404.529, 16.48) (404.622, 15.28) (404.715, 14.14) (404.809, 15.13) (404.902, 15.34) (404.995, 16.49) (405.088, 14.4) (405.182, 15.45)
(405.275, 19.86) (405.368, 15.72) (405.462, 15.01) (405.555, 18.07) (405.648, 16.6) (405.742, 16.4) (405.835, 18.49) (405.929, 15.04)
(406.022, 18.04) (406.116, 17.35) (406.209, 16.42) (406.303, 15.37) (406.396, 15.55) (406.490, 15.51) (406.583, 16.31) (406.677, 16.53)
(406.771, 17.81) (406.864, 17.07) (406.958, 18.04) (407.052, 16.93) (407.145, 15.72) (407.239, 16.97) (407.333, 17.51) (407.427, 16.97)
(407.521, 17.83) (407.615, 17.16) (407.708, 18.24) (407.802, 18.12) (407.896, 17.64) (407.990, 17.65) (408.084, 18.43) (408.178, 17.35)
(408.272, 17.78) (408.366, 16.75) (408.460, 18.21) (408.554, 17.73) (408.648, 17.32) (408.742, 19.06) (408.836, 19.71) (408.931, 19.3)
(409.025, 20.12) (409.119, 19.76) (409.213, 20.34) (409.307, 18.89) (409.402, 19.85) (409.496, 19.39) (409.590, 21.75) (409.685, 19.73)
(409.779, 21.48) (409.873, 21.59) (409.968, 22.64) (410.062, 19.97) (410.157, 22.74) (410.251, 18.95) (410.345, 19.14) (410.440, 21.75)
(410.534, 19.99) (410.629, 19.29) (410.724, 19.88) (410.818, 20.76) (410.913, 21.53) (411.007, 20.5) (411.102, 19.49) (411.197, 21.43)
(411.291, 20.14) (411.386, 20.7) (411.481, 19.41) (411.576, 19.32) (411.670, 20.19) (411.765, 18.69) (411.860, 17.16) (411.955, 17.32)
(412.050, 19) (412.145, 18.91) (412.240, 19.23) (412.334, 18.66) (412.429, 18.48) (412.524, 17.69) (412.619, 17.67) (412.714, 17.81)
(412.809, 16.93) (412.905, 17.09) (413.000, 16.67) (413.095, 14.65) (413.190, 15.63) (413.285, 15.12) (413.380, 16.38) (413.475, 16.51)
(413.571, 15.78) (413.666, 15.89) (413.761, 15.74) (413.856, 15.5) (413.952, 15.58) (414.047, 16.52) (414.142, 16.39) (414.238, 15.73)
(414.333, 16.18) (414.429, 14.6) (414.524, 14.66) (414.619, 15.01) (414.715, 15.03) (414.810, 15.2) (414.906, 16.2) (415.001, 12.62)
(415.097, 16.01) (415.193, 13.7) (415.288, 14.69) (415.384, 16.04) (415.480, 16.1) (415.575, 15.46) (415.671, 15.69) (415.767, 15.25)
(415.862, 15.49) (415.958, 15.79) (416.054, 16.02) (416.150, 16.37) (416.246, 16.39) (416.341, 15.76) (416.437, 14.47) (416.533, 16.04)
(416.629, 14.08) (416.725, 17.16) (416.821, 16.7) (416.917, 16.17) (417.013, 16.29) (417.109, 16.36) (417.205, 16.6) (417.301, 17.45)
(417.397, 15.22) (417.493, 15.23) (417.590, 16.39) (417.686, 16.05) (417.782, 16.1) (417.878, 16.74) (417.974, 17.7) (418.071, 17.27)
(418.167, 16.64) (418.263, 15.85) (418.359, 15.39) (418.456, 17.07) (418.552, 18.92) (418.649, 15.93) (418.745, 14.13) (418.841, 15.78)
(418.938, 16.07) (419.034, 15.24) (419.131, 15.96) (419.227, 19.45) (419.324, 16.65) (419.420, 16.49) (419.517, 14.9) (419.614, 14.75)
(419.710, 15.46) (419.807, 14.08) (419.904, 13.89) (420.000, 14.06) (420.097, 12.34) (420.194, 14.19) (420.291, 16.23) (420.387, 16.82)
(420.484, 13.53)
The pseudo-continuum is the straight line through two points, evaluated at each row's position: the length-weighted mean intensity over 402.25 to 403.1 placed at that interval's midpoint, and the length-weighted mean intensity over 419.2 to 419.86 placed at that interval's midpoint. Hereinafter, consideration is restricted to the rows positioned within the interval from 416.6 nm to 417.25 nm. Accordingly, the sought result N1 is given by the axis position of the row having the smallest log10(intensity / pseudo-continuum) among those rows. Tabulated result 416.629 nm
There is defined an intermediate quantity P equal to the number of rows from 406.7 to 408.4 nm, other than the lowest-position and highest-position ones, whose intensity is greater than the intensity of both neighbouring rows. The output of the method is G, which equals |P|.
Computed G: 6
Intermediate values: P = 6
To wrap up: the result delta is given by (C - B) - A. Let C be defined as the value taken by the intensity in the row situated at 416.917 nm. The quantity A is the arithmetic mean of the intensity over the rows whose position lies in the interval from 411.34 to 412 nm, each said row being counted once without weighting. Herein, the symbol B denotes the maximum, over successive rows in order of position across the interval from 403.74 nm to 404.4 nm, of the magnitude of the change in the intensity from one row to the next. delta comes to -6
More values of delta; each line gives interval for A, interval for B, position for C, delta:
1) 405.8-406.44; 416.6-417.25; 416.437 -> -5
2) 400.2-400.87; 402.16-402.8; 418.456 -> -1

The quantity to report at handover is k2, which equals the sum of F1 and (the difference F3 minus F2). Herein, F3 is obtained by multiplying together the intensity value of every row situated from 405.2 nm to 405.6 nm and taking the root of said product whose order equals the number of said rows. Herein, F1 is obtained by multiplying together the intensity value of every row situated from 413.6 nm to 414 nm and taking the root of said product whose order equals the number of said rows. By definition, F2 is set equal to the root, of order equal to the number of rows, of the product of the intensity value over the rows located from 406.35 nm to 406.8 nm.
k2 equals 16.4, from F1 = 16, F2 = 16.3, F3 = 17.1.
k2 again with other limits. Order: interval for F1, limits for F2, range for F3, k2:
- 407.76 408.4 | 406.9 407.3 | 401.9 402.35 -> 17.7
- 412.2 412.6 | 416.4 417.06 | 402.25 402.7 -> 19.8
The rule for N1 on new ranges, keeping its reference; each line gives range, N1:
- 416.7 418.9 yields 418.745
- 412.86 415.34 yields 415.001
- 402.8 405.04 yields 403.227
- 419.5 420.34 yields 420.097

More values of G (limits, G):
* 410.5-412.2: 5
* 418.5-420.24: 4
